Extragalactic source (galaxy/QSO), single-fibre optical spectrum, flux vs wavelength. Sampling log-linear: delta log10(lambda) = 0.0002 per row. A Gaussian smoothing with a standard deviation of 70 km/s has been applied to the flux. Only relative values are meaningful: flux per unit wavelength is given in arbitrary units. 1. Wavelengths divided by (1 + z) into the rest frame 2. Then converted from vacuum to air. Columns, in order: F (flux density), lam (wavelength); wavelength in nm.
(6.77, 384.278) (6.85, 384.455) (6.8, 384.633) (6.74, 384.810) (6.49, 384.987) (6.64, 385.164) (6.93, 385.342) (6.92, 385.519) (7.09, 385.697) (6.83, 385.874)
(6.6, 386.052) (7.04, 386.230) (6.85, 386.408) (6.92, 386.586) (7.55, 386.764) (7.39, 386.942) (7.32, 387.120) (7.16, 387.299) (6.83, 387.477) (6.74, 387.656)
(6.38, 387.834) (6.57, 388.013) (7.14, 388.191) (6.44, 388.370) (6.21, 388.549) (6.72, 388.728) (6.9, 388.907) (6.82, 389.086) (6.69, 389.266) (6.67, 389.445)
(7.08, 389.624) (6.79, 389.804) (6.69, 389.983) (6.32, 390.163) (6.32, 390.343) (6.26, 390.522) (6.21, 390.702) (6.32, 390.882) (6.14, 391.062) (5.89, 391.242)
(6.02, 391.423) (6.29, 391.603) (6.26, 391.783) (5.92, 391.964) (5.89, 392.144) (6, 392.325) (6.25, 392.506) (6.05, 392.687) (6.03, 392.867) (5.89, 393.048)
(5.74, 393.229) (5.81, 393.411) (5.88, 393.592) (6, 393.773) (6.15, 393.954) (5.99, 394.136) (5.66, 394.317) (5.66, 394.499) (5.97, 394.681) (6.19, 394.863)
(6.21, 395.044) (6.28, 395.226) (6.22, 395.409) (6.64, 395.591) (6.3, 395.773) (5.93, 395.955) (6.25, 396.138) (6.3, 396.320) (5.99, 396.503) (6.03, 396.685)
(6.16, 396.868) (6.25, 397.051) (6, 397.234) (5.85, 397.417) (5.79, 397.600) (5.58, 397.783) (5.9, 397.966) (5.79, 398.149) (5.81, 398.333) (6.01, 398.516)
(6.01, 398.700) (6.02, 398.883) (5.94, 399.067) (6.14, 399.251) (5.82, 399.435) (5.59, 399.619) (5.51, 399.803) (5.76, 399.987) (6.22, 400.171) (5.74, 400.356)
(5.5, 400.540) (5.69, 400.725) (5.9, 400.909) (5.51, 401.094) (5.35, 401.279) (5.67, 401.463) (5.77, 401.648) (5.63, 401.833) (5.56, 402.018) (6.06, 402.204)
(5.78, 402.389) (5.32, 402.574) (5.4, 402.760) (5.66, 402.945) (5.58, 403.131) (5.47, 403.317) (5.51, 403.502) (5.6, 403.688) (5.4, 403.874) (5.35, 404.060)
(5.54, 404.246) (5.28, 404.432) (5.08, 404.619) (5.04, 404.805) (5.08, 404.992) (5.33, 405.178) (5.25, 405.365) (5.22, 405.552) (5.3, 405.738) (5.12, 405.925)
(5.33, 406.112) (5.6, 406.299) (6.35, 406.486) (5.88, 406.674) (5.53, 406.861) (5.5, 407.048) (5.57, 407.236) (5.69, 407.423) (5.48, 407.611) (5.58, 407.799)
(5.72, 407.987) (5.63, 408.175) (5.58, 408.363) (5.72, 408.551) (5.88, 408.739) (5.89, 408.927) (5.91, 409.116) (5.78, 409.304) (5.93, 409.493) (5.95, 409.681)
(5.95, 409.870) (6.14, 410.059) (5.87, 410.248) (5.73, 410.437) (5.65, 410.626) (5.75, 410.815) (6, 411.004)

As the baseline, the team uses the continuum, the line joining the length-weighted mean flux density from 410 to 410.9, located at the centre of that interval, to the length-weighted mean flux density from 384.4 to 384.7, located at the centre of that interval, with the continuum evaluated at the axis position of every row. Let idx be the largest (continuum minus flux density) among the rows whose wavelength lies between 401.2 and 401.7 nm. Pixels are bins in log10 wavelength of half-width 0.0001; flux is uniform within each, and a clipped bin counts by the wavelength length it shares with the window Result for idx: 0.82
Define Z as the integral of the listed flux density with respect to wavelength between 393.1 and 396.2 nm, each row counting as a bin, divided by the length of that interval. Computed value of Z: 6.0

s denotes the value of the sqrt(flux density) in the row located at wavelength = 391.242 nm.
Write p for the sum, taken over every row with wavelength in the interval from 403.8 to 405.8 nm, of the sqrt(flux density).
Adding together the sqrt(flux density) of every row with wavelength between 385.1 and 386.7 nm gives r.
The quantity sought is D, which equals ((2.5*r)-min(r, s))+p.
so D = 82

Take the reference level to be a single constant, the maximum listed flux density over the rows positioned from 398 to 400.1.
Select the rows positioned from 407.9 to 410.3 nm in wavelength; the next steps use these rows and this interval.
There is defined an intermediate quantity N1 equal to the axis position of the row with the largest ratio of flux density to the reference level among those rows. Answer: 410.059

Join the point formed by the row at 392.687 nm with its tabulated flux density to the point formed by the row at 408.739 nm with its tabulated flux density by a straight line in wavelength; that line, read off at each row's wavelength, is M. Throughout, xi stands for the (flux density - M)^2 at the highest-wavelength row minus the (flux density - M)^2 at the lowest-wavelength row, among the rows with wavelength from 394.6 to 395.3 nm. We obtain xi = 0.06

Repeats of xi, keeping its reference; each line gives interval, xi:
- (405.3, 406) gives 0.18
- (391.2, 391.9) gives 0.01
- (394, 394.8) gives 0.00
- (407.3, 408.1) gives -0.01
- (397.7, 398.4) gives -0.14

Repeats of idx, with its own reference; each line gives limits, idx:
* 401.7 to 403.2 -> 0.80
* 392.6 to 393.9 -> 0.73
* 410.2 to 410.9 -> 0.16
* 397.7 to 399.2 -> 0.72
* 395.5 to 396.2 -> 0.44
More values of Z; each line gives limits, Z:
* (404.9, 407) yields 5.5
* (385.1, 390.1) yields 6.9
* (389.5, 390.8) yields 6.5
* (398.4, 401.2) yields 5.8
